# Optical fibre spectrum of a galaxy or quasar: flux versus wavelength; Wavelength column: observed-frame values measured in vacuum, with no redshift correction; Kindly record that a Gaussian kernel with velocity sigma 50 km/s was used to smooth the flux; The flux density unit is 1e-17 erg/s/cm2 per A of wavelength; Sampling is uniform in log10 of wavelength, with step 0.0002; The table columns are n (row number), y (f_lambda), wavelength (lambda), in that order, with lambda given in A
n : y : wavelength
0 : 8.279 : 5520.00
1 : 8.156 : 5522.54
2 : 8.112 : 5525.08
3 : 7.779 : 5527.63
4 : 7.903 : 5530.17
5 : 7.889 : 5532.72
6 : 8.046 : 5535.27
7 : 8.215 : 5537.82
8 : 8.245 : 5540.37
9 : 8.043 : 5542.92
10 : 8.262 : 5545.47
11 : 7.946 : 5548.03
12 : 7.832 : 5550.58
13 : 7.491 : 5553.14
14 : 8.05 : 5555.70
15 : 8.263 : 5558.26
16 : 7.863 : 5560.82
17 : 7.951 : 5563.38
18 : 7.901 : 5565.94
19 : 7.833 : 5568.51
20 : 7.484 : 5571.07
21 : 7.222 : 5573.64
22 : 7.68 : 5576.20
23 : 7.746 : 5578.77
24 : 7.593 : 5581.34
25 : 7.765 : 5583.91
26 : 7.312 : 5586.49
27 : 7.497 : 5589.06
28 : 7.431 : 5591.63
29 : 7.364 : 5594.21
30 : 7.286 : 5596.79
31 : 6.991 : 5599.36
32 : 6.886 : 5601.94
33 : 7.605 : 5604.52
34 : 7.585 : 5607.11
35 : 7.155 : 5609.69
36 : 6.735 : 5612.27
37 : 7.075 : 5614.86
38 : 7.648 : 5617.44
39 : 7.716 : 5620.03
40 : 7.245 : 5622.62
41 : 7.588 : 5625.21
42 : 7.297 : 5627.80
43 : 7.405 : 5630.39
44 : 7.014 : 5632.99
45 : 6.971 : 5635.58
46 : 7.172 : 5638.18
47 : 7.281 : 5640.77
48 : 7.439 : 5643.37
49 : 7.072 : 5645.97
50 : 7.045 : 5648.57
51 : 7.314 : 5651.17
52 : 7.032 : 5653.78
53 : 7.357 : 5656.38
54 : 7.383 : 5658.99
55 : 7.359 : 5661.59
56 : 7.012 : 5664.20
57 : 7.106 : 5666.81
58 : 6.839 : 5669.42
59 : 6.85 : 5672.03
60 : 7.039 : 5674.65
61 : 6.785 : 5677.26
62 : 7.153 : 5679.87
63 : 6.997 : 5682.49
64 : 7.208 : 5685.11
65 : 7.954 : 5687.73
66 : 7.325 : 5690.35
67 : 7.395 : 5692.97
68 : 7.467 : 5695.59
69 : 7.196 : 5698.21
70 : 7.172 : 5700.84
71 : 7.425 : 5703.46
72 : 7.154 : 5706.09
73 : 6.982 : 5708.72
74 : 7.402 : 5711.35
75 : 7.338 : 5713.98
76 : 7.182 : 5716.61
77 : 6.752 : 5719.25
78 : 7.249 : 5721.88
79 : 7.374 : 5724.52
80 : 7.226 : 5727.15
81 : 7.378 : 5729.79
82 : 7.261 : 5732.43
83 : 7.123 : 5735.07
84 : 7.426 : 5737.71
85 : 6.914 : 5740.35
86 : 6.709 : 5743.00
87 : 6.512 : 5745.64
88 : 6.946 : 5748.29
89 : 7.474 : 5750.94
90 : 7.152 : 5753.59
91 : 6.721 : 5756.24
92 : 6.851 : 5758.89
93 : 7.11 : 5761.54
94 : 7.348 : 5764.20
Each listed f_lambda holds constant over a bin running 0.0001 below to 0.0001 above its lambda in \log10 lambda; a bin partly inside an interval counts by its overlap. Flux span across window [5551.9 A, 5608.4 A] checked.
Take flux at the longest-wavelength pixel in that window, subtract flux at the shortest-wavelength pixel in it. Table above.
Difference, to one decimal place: 0.1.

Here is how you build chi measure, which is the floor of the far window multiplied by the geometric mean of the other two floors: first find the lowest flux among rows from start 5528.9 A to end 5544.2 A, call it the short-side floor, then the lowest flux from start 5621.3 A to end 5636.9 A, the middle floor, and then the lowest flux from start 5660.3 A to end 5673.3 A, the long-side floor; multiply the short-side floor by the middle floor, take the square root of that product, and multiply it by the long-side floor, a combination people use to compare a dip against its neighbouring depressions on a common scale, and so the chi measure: 51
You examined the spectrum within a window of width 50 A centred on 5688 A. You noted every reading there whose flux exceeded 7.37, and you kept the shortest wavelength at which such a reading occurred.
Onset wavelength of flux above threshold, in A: 5687.73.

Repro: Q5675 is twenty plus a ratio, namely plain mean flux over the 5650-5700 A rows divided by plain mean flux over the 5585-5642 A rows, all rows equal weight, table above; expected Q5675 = 20.99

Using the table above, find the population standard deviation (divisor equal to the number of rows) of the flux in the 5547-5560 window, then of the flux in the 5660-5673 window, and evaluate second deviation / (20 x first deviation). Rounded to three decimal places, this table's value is 0.037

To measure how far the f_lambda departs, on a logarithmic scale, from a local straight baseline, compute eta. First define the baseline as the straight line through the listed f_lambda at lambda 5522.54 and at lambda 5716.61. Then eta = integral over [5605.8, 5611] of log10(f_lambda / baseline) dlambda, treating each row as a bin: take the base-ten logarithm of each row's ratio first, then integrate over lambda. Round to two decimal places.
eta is -0.11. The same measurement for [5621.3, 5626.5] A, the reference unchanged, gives -0.07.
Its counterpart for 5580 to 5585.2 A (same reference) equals -0.05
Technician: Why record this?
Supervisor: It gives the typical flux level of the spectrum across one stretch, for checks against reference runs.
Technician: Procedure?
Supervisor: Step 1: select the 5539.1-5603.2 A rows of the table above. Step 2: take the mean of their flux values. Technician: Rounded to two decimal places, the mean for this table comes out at 7.68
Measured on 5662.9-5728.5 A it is 7.18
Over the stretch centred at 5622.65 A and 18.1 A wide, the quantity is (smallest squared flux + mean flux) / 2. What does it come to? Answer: 28.7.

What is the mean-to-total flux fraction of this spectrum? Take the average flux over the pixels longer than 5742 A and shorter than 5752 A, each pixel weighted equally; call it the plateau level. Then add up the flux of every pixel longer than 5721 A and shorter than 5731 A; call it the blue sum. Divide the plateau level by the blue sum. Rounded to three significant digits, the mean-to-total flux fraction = 0.236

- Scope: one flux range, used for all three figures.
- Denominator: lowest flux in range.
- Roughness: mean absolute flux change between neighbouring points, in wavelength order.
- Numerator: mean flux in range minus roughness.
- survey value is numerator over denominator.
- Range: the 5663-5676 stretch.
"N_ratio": 1.00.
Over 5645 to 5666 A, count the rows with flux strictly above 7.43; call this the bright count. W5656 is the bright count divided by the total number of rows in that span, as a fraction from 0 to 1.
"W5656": 0.0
